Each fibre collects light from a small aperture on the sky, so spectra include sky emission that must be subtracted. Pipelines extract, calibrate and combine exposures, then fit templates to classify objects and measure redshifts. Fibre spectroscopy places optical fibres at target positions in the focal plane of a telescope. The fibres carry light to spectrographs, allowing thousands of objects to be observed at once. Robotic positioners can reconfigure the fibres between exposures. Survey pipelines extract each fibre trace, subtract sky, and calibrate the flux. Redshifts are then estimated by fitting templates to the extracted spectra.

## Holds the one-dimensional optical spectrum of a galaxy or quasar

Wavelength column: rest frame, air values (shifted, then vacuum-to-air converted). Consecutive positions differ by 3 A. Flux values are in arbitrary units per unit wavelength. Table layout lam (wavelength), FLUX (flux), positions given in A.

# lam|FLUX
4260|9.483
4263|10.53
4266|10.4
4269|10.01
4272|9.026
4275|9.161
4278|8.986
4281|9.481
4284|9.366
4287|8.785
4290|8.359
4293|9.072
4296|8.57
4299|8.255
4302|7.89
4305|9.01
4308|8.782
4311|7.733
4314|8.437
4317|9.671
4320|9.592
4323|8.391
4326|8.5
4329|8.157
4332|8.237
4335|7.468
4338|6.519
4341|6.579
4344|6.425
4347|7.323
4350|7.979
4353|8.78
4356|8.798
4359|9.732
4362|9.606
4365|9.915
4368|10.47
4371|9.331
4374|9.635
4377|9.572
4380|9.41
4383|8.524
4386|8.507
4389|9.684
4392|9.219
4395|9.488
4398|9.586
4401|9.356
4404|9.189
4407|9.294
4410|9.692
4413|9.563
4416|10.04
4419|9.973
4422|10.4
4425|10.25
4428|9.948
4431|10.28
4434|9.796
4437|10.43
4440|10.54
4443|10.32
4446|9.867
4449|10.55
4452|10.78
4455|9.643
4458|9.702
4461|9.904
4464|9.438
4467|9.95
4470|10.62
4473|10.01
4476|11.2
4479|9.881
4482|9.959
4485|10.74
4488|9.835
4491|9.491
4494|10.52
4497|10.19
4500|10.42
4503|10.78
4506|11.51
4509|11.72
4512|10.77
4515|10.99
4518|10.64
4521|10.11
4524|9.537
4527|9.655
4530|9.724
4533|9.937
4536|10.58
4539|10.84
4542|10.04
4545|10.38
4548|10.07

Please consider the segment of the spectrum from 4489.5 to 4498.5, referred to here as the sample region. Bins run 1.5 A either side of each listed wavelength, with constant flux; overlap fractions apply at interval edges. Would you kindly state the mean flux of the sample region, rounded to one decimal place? 10.1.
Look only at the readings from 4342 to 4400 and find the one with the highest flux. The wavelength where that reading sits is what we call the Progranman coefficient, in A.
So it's 4368 A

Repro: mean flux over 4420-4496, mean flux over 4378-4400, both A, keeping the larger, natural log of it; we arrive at 2.32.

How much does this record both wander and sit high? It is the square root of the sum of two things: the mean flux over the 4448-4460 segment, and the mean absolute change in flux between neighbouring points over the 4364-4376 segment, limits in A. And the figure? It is 3.29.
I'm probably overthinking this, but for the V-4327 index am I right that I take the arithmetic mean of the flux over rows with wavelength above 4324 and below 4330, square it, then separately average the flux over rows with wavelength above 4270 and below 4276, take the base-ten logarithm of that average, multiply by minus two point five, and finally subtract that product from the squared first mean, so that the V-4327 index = 72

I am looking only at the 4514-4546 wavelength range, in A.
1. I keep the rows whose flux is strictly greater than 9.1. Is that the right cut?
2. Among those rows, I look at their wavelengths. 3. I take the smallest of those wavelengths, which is 4515 A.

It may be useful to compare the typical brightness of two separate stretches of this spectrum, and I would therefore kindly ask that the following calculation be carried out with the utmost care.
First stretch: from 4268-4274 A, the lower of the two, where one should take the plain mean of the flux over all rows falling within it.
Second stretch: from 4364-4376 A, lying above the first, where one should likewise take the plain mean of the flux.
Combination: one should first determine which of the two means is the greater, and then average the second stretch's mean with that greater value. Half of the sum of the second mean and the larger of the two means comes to 9.8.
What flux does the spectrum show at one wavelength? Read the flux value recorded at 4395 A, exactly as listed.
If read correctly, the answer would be 9.488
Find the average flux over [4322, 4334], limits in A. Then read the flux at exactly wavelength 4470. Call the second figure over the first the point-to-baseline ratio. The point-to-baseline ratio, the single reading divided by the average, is 1.28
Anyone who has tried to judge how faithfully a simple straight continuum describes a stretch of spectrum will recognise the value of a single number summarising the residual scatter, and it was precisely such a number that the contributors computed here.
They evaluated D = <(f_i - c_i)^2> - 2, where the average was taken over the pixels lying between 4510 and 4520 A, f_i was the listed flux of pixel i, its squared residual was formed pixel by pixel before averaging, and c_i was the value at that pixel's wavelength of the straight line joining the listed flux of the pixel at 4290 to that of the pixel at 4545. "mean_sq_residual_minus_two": -1.5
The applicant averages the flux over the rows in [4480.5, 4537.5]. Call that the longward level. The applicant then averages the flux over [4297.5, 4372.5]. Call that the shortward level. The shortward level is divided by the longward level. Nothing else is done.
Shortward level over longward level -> 0.82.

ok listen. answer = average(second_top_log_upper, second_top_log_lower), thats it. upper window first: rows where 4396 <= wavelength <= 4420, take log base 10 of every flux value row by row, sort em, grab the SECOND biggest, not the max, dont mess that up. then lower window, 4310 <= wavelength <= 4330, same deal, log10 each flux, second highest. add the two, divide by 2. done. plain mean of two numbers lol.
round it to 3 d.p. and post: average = 0.990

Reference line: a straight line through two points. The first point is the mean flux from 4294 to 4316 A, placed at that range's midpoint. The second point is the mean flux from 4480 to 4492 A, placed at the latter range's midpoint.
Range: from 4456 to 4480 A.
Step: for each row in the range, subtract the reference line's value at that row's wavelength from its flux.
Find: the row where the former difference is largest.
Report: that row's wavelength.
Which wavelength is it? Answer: 4476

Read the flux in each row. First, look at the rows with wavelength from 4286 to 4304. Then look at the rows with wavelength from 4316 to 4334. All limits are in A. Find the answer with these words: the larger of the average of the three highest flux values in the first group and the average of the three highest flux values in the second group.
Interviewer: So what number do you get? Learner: 9.3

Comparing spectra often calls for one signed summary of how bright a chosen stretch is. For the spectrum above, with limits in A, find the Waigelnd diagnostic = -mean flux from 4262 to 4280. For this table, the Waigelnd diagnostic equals -9.7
